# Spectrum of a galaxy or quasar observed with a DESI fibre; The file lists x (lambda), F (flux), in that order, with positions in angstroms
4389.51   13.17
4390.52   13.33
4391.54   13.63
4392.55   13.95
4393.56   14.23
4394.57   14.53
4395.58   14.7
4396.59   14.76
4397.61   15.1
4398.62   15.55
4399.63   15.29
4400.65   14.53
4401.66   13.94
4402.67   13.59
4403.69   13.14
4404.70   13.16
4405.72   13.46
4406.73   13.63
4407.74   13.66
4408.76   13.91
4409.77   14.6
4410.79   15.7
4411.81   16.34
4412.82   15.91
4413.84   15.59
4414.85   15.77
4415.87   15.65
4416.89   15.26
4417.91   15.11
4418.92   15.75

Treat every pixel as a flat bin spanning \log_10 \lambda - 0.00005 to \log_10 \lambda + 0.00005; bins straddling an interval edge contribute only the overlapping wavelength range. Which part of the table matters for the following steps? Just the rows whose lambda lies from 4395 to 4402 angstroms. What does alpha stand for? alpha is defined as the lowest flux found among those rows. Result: 13.94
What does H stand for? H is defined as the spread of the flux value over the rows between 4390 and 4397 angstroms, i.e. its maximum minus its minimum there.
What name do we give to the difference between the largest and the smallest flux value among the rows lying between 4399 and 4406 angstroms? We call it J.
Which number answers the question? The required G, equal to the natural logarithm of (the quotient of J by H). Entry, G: 0.41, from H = 1.4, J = 2.15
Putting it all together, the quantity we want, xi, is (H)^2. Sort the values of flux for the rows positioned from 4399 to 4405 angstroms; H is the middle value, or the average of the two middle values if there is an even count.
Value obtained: 189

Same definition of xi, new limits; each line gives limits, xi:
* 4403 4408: 181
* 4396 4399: 228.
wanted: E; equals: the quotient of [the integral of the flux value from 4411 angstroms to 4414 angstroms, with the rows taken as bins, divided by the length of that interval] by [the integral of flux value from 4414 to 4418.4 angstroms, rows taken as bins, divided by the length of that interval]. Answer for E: 1.03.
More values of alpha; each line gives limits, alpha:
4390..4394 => 13.33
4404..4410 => 13.16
